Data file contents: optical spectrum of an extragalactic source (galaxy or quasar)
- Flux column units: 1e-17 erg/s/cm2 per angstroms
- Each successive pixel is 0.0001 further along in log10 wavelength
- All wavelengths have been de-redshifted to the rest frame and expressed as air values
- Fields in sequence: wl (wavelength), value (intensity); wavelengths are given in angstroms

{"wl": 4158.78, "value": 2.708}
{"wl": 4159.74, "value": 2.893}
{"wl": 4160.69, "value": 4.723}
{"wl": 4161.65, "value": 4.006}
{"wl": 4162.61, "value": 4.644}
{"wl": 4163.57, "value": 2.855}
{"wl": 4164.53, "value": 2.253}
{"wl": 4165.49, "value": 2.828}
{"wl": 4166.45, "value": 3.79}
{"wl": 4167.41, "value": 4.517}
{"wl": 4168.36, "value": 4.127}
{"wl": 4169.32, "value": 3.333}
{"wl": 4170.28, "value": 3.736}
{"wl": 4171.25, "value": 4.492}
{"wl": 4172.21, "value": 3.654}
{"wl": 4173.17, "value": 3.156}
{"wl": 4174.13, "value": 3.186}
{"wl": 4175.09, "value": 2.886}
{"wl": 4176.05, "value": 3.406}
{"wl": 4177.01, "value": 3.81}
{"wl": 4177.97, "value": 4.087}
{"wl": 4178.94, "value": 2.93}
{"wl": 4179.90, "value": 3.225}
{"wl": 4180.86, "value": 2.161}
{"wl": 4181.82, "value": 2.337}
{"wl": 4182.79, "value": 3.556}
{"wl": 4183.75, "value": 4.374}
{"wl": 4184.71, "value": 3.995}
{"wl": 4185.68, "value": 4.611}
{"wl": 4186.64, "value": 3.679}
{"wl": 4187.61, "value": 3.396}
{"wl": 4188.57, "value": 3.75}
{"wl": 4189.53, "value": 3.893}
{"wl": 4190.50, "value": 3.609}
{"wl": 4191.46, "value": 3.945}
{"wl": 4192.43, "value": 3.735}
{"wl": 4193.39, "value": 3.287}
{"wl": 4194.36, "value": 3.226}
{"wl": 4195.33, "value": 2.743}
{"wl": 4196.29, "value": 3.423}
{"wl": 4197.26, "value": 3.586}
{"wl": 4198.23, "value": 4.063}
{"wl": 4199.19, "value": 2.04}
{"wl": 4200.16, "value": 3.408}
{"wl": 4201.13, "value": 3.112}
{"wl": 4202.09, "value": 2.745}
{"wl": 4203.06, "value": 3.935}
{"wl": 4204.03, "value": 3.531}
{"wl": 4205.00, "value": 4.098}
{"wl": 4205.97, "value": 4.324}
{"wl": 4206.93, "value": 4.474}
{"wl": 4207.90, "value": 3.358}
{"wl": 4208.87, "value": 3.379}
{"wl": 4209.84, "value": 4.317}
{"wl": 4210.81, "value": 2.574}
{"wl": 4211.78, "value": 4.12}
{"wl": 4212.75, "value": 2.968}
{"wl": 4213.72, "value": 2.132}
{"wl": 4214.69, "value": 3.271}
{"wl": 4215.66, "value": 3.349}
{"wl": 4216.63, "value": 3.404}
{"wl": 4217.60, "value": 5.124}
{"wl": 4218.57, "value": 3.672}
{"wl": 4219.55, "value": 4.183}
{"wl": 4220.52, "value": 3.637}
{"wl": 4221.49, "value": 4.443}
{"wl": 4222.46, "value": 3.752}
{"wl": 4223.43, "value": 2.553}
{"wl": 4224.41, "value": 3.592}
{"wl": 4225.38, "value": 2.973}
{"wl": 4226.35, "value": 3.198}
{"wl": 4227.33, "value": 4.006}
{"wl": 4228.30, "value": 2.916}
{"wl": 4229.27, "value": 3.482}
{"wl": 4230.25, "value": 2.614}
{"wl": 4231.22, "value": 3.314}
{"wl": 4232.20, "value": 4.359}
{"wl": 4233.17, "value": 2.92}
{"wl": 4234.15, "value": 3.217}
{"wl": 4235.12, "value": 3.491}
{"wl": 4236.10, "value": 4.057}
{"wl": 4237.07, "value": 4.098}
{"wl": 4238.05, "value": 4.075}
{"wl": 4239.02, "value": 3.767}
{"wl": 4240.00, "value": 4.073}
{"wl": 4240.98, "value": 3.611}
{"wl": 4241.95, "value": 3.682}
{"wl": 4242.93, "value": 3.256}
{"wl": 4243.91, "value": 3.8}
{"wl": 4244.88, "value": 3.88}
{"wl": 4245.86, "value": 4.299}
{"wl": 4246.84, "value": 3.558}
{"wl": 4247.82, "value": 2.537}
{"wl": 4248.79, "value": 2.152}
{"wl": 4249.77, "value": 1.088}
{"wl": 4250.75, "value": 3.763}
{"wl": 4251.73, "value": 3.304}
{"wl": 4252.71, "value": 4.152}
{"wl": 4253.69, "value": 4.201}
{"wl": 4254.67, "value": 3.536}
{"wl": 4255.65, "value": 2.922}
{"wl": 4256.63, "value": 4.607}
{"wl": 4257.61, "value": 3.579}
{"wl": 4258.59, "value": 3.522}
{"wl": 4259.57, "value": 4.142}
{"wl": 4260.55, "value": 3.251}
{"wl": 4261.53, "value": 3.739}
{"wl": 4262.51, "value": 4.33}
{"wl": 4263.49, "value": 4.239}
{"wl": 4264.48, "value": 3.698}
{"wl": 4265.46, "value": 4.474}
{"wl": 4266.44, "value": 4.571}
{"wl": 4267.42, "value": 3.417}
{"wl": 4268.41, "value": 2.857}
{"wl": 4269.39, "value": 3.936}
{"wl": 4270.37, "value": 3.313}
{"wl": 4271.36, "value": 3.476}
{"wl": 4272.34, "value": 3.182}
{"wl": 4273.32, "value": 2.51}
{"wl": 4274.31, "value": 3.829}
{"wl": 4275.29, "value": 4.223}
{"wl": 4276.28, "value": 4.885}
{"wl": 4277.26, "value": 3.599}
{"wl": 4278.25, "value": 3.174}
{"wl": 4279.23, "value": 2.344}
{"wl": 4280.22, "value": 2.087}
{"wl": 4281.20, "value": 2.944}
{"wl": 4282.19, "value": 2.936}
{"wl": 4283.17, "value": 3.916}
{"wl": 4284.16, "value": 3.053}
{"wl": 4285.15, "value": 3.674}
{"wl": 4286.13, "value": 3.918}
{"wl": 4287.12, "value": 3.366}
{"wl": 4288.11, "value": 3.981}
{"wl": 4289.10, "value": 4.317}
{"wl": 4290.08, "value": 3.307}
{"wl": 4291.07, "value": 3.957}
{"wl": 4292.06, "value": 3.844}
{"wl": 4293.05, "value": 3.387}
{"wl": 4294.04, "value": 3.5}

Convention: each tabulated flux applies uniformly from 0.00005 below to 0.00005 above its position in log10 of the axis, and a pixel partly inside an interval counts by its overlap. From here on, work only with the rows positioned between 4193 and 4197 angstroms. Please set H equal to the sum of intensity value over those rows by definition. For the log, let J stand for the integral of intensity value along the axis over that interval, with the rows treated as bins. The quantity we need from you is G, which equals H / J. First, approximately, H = 13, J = 12.7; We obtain 1.00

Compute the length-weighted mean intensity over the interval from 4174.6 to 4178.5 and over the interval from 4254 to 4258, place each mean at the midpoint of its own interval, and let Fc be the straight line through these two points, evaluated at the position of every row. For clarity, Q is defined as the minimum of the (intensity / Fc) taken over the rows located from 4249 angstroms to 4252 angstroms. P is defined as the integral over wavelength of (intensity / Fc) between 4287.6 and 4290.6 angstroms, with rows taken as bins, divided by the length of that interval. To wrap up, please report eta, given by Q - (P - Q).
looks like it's -0.44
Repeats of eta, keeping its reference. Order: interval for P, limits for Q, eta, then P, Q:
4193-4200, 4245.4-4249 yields 0.28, 0.90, 0.59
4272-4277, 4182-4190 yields 0.90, 1.00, 0.95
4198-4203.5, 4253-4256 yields 0.70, 0.89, 0.79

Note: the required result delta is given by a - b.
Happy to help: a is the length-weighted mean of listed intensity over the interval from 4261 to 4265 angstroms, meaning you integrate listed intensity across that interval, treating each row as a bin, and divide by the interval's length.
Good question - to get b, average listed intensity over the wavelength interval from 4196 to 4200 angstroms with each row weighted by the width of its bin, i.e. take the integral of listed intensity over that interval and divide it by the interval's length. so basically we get 0.7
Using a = 4.0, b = 3.28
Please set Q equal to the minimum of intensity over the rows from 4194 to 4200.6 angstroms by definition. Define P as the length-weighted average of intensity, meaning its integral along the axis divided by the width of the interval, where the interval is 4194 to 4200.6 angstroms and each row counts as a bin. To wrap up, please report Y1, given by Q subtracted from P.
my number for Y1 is 1.2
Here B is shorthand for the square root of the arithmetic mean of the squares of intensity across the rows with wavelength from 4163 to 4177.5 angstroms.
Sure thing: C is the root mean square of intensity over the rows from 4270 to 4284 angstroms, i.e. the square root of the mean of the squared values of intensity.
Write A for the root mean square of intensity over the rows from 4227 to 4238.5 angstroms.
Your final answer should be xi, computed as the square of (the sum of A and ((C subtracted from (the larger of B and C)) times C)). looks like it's 16.2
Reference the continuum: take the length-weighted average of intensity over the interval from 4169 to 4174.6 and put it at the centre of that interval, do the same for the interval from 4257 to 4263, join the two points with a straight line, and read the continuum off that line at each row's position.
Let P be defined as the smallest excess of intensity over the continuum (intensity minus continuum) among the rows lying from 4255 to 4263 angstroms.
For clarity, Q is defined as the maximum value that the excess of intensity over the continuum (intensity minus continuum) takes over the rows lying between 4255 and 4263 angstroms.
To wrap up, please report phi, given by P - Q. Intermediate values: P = -0.85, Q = 0.8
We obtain -1.7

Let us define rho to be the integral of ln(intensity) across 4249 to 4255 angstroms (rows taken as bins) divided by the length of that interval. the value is 1.10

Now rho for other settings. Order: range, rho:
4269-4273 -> 1.23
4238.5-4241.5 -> 1.34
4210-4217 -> 1.13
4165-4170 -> 1.30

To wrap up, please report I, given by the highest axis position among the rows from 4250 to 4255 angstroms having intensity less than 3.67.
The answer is 4254.67 angstroms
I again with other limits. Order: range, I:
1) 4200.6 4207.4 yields 4204.03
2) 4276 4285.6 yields 4284.16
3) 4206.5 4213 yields 4212.75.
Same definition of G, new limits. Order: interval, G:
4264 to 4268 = 1.01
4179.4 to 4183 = 1.13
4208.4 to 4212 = 1.12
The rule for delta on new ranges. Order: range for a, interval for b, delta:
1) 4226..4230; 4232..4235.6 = -0.1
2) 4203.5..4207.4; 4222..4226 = 0.9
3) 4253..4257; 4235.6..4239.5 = -0.2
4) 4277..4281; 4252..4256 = -0.9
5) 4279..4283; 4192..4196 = -0.5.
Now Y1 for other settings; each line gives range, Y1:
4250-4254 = 0.4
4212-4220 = 1.4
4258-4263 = 0.5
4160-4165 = 1.4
